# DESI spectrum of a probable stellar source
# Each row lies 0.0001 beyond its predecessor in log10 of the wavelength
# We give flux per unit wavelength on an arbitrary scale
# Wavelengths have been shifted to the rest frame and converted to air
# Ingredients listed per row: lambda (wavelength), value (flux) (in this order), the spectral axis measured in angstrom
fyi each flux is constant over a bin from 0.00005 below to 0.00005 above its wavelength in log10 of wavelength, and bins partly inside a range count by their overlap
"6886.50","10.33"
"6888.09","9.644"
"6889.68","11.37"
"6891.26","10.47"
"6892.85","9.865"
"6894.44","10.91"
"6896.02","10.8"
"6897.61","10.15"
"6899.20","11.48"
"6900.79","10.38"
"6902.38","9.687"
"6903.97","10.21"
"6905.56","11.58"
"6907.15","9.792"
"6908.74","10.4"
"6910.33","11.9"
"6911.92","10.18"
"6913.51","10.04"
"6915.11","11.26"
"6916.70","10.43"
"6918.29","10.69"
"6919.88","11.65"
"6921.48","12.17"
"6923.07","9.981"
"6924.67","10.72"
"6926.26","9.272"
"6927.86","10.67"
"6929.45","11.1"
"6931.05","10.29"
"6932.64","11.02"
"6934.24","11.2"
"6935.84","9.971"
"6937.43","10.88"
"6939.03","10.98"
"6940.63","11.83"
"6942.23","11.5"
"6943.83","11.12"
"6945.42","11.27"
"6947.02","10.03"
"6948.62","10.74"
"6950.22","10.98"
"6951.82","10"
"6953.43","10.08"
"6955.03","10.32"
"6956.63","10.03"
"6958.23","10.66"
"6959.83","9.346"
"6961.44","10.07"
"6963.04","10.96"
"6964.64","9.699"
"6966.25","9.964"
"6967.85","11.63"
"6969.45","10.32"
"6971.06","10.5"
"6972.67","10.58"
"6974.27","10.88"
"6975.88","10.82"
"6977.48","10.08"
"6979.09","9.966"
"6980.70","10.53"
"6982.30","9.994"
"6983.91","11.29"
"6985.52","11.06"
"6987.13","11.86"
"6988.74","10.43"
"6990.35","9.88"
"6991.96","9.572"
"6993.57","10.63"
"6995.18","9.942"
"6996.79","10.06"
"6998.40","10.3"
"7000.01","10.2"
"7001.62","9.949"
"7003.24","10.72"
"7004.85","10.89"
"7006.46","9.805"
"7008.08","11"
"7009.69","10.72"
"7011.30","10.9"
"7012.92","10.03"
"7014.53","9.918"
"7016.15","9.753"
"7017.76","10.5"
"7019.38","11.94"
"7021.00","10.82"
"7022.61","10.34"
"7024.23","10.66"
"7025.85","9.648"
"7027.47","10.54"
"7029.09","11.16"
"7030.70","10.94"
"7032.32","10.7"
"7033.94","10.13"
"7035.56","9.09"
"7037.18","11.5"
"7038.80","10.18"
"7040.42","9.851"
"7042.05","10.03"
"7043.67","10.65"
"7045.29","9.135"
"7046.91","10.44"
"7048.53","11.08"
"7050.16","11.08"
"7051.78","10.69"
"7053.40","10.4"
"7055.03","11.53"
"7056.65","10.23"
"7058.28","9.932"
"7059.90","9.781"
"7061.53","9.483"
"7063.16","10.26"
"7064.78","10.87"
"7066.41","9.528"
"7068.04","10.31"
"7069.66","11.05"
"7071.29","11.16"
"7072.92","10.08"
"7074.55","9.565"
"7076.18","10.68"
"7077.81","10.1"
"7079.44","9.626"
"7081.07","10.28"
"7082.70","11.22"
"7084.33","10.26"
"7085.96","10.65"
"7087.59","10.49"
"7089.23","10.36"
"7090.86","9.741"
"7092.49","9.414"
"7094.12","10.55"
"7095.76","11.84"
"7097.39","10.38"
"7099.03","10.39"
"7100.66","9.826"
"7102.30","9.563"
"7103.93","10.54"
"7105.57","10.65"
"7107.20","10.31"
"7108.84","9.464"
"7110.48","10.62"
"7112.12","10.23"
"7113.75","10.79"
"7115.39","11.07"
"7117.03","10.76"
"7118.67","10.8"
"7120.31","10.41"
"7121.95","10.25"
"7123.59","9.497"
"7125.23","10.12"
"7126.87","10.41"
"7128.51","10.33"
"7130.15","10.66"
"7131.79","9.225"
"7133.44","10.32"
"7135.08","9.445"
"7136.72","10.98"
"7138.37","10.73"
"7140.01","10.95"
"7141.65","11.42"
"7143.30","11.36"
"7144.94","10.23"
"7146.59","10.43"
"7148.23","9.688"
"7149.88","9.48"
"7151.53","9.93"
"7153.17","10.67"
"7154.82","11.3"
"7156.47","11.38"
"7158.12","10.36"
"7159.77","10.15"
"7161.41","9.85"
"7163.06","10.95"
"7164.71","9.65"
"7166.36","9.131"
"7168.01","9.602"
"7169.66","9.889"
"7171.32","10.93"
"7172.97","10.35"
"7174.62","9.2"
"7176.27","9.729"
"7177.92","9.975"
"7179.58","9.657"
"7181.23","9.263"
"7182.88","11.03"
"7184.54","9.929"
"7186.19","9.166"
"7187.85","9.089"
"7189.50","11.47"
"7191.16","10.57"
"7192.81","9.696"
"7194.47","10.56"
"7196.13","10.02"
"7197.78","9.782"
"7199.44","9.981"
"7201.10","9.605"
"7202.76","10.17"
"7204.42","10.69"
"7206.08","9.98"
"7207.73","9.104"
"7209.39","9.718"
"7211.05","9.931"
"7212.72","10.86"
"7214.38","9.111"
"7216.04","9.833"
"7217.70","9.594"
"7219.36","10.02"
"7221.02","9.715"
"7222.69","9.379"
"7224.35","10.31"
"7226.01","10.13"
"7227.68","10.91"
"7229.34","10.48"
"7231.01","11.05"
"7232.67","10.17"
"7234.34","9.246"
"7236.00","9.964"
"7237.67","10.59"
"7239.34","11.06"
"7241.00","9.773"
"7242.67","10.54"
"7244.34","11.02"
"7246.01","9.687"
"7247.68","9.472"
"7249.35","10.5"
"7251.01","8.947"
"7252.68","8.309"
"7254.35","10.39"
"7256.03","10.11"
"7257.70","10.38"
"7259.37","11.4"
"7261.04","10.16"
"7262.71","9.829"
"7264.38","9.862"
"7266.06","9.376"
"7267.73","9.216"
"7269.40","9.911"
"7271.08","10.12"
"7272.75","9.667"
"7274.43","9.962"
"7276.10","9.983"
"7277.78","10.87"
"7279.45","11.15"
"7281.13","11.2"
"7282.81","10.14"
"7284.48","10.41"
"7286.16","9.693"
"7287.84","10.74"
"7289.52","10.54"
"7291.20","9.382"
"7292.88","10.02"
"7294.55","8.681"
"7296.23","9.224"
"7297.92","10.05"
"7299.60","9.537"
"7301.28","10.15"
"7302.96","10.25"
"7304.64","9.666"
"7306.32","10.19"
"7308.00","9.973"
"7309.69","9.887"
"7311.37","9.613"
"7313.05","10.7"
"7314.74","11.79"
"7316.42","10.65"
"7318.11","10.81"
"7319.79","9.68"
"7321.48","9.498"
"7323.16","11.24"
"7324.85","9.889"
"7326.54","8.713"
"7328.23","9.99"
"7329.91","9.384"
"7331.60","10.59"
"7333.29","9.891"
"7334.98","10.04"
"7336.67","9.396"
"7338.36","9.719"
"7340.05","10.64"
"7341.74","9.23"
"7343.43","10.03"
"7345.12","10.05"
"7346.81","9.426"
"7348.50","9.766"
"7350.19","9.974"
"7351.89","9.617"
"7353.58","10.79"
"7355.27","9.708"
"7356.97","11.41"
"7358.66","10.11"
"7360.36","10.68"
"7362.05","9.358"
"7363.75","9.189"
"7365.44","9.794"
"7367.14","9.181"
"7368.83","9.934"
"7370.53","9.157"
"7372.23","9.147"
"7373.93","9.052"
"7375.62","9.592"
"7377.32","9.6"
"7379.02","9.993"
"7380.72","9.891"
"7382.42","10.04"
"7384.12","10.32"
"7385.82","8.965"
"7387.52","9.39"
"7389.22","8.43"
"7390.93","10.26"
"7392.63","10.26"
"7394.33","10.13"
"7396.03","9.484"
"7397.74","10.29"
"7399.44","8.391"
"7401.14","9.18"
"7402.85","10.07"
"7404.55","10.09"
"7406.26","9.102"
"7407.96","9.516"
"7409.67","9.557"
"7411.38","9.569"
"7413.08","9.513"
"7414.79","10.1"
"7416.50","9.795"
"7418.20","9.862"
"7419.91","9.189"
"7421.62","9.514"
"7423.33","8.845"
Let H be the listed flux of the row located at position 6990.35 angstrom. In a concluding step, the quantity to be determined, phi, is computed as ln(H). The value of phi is 2.29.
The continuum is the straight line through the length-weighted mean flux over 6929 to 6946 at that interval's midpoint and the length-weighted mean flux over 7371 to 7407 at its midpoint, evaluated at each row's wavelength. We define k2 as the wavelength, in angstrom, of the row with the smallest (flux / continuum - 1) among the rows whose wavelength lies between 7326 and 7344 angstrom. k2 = 7326.54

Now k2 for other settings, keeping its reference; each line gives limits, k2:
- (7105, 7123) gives 7108.84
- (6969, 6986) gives 6979.09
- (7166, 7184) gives 7166.36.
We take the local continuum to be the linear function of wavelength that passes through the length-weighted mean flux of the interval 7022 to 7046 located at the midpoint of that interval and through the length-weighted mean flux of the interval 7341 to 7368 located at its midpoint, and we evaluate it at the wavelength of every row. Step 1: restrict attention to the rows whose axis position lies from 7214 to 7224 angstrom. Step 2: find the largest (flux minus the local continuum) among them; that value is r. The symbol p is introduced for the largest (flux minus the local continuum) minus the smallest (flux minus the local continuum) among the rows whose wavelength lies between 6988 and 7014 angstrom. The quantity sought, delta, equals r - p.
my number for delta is -1.5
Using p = 1.45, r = -0.05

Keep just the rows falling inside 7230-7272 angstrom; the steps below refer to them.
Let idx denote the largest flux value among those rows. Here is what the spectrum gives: 11.4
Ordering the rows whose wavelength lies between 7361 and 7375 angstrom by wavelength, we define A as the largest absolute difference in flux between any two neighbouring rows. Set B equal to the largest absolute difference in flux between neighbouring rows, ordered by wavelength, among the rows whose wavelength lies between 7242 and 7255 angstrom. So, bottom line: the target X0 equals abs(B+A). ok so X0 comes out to 2.86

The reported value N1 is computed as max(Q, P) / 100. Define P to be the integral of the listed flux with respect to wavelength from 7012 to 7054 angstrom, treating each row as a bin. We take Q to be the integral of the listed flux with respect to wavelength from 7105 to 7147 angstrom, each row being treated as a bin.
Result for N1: 4.38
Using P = 438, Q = 438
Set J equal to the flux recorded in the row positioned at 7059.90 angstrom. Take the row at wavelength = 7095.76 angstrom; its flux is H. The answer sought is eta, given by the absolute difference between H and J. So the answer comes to 2.06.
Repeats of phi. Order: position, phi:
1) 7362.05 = 2.24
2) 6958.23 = 2.37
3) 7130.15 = 2.37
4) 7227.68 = 2.39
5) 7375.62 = 2.26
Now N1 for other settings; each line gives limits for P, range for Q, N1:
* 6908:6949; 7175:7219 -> 4.44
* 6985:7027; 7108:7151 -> 4.46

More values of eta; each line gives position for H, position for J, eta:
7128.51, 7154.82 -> 0.97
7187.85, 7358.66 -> 1.02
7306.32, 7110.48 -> 0.43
